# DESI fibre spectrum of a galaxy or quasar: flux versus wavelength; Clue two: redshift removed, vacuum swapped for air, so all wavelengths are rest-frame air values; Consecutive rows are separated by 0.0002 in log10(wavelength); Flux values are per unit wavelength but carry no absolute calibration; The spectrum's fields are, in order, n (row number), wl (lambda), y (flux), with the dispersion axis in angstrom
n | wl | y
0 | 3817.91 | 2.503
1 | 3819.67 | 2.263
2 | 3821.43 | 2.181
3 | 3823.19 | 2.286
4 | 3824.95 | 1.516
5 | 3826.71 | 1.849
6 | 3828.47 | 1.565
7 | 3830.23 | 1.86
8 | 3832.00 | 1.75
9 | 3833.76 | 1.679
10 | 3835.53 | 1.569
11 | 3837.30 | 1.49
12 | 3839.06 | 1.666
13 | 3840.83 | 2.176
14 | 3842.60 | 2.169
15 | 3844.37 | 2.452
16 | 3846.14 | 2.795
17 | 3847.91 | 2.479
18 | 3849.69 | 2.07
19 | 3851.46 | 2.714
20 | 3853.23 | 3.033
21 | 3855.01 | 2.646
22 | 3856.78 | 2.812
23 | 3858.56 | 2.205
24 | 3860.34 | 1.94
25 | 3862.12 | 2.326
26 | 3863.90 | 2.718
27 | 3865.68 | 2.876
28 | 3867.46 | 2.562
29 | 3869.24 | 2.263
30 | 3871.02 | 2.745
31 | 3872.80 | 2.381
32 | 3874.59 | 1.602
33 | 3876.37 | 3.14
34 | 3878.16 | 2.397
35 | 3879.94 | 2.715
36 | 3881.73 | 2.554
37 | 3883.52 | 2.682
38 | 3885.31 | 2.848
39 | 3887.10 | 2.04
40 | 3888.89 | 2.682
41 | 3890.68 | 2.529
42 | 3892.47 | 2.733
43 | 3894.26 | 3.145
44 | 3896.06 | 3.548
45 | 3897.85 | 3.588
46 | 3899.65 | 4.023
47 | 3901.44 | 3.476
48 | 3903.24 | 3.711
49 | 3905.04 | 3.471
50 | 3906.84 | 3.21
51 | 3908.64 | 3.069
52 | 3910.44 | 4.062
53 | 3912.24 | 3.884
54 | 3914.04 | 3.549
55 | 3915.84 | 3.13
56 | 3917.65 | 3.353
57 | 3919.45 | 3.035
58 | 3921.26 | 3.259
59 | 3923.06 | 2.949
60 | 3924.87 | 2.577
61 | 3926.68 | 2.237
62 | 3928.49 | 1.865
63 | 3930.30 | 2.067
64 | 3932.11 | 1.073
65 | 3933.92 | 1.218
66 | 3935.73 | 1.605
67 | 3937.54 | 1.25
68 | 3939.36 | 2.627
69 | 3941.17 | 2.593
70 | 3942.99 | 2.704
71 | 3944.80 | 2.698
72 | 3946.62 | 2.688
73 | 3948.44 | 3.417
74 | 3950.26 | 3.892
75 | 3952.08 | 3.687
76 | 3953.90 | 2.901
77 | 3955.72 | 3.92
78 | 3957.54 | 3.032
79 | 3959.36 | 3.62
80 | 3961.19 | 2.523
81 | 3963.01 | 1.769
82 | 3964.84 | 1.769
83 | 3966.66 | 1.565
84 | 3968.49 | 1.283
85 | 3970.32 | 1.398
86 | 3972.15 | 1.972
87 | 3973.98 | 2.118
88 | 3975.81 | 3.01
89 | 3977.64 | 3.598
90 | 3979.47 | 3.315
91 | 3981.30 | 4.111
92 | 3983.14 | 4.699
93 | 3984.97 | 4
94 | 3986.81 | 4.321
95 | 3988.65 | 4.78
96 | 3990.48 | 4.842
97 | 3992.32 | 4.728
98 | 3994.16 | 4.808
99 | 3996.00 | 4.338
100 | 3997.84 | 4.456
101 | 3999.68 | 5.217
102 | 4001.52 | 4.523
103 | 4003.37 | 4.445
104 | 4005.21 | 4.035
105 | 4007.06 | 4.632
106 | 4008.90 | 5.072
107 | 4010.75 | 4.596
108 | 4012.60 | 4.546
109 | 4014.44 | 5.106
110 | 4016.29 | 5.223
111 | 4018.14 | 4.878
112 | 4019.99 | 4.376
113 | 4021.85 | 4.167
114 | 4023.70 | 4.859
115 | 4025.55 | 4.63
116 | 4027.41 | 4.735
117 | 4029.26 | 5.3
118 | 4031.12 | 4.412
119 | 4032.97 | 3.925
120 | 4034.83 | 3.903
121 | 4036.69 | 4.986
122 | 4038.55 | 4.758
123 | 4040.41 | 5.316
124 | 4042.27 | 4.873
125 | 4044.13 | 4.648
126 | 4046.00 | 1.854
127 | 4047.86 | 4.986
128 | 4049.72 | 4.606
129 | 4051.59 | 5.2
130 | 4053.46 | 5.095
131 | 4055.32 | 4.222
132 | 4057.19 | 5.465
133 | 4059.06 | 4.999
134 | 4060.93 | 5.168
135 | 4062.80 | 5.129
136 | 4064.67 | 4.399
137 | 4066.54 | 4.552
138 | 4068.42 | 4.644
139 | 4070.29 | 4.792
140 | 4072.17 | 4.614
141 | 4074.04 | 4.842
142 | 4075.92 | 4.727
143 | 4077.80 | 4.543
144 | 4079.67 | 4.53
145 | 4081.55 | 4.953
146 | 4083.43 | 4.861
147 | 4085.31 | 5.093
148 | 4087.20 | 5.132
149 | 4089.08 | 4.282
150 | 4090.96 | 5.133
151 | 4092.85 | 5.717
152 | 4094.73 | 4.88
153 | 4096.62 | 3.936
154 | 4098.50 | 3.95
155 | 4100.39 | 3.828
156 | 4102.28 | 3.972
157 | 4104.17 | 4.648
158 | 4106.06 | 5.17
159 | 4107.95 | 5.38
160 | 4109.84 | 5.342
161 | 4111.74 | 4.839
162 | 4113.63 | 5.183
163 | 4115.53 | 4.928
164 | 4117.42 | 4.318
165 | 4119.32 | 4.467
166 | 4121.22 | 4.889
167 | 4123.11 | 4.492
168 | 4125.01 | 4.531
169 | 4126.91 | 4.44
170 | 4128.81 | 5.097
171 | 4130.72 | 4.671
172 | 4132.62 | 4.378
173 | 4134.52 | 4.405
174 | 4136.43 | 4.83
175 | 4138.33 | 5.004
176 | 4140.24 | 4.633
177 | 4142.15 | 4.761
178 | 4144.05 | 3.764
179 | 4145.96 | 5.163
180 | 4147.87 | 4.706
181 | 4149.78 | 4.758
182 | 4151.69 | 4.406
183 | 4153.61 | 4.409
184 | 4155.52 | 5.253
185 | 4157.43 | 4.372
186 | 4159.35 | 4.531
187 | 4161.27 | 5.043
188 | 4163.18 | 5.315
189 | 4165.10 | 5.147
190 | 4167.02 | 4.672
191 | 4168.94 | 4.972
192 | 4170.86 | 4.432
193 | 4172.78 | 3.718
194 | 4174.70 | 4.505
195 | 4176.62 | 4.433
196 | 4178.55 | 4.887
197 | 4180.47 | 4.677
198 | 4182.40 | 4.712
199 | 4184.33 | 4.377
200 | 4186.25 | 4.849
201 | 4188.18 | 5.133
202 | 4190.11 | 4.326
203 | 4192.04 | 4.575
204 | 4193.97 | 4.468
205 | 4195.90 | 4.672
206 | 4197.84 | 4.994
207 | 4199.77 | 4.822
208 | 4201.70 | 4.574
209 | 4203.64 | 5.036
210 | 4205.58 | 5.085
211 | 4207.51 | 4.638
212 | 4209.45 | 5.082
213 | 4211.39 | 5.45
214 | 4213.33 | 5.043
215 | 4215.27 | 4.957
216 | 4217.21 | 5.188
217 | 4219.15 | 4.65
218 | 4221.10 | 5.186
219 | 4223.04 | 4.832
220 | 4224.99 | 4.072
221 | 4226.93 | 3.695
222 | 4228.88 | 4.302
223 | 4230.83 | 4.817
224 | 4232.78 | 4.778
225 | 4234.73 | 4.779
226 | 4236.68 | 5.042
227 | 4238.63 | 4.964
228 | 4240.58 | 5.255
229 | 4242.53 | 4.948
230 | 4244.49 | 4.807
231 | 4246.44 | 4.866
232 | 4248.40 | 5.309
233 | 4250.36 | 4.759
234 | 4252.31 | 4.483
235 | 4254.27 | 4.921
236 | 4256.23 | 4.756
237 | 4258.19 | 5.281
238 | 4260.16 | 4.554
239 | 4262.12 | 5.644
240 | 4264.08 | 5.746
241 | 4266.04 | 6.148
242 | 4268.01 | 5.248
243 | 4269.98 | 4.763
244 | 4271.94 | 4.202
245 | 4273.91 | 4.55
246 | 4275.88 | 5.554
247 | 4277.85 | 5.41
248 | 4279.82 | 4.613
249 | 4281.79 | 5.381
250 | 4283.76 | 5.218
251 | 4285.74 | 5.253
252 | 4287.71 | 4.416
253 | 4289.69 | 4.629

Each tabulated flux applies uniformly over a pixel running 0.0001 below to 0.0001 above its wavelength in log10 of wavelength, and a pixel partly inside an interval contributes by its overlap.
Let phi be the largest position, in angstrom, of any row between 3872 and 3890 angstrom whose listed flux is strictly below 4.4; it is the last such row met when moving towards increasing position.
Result 3888.89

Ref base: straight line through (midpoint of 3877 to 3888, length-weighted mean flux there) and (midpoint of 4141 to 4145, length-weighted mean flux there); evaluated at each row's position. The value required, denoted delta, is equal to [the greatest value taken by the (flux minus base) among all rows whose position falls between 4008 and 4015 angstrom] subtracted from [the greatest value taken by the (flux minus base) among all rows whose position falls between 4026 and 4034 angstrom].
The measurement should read 0.09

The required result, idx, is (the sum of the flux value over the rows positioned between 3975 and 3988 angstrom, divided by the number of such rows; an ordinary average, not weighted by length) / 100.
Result 0.039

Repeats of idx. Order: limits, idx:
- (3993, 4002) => 0.047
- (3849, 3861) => 0.025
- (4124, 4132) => 0.047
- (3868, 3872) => 0.025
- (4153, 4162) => 0.047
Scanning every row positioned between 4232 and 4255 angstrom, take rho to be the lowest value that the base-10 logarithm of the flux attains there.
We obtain 0.65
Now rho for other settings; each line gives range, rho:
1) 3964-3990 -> 0.11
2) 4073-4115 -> 0.58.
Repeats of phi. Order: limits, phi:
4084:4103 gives 4102.28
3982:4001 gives 3996.00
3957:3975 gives 3973.98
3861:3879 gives 3878.16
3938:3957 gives 3955.72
